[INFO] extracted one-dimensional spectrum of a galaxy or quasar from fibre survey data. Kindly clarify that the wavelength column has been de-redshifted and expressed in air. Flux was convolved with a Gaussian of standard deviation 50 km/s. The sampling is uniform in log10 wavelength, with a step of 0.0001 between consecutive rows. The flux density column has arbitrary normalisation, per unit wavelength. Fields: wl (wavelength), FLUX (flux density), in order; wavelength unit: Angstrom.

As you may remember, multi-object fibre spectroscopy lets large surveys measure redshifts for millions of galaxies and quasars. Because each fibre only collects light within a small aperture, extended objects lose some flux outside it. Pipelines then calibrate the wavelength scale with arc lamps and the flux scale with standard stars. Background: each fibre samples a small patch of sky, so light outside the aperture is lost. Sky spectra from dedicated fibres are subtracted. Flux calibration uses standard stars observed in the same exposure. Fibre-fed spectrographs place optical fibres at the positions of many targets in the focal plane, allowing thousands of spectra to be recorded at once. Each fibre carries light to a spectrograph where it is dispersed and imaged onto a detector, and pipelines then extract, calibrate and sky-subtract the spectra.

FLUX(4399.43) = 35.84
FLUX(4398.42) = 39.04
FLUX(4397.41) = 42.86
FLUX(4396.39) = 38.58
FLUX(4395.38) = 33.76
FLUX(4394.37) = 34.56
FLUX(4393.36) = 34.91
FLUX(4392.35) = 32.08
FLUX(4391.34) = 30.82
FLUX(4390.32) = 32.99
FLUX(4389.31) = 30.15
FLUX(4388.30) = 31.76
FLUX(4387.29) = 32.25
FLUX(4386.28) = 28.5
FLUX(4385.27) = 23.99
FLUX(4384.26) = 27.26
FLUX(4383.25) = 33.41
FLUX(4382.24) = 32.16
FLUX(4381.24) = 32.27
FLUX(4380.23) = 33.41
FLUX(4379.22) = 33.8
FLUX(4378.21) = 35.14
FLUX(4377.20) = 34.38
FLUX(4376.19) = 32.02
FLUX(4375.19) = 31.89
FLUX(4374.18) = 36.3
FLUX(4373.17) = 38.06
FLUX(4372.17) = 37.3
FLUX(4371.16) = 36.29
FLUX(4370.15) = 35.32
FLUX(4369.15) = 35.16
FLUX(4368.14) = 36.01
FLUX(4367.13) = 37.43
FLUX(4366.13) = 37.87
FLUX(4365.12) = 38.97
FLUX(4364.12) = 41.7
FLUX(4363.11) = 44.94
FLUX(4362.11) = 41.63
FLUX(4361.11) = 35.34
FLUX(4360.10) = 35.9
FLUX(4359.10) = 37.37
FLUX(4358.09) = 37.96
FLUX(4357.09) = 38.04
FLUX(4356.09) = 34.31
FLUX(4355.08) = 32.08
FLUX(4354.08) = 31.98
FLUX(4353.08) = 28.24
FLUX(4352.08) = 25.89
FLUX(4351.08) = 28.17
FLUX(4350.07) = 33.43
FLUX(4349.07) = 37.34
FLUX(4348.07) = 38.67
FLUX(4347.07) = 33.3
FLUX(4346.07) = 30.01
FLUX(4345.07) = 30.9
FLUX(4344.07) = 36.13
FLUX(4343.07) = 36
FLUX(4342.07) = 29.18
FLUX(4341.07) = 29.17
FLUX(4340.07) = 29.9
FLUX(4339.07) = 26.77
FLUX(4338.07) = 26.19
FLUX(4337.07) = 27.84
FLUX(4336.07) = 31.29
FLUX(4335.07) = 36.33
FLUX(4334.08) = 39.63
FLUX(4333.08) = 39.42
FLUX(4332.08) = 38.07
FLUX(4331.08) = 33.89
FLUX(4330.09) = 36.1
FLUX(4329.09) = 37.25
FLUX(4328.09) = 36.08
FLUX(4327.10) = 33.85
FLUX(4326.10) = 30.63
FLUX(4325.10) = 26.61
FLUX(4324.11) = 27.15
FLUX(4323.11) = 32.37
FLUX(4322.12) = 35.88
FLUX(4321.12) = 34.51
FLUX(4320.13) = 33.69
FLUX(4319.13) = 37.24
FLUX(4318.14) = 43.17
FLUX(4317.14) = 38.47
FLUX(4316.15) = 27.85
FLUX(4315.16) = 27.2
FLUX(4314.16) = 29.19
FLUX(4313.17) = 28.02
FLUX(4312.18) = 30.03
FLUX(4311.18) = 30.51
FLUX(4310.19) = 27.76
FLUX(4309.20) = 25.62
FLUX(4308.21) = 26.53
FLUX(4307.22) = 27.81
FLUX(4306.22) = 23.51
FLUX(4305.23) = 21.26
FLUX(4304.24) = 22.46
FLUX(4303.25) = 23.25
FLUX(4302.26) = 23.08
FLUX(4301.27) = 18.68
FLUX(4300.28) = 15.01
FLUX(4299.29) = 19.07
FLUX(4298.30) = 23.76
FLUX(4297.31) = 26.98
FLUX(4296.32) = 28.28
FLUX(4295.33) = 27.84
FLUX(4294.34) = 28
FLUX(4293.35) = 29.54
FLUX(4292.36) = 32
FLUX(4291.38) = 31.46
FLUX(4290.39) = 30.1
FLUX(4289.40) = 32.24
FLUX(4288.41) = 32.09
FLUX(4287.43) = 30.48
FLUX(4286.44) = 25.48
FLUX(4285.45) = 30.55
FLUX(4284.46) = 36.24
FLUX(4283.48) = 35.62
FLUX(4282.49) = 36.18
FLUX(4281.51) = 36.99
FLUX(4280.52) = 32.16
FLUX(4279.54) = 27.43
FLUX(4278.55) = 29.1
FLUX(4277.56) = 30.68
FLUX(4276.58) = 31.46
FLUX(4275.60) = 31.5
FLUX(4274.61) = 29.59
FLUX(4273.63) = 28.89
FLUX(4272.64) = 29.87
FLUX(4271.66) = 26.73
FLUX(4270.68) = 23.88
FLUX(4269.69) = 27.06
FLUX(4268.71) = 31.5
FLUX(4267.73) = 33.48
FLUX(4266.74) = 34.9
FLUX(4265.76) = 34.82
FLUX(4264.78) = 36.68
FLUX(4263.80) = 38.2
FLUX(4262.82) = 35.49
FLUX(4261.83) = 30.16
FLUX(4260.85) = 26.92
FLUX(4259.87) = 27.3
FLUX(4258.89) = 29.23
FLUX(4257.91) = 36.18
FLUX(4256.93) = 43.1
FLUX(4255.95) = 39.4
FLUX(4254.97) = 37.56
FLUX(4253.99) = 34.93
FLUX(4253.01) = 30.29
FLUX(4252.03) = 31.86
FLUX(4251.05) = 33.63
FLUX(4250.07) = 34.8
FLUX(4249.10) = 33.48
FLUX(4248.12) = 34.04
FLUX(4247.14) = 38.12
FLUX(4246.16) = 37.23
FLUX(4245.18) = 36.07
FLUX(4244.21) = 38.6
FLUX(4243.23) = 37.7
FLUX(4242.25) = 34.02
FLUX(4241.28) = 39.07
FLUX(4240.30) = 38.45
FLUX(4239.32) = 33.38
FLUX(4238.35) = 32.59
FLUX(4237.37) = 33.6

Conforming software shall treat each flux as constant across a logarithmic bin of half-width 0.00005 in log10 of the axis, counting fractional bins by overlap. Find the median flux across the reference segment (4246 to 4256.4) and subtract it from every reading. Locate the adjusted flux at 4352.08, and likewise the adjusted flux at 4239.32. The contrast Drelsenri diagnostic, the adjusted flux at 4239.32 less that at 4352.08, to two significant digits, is 7.5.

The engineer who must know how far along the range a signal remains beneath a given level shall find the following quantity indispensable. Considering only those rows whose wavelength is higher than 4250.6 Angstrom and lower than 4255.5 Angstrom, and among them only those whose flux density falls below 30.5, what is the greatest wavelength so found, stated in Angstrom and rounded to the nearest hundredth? 4253.01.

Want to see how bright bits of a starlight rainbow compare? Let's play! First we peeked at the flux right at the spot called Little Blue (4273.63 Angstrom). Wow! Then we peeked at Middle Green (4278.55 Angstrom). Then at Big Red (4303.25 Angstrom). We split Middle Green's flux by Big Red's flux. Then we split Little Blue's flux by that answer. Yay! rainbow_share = 23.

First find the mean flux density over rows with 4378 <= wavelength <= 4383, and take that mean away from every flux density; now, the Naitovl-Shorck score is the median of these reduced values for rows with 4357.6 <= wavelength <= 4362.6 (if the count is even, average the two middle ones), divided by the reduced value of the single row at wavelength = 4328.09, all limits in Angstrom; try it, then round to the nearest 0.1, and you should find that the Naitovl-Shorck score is 1.5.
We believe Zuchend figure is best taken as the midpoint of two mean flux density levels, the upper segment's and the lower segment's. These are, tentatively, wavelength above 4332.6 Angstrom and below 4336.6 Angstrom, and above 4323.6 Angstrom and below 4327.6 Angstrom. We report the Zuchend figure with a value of 33.1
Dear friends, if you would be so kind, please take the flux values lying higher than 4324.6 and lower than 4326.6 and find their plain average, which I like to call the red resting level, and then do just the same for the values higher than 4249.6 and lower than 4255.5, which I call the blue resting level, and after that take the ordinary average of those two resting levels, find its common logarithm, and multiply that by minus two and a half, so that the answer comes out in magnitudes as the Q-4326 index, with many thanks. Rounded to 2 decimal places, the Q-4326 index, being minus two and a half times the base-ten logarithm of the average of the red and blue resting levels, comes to -3.74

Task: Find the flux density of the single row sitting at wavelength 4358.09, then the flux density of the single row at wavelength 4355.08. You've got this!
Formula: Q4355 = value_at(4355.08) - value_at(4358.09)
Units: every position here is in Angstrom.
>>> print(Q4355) -6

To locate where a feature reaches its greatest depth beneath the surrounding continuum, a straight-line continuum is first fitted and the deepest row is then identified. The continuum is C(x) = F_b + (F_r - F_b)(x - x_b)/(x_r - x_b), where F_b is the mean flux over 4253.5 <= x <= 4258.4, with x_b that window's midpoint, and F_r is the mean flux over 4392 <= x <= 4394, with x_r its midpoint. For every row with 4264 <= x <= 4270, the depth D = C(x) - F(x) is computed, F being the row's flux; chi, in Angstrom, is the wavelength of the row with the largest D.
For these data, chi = 4269.69 Angstrom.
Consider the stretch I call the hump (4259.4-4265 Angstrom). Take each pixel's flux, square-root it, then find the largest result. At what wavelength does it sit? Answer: 4263.80 Angstrom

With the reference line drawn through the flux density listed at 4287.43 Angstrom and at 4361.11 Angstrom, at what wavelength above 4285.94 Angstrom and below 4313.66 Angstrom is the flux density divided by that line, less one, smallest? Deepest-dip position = 4300.28 Angstrom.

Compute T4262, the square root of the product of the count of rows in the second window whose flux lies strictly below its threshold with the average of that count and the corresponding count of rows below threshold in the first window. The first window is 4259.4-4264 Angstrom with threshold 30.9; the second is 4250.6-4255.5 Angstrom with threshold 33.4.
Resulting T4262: 2.24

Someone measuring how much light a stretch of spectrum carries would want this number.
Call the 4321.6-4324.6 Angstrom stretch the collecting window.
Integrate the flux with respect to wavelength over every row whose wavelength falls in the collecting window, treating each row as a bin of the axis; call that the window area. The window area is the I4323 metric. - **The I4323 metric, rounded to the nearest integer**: 95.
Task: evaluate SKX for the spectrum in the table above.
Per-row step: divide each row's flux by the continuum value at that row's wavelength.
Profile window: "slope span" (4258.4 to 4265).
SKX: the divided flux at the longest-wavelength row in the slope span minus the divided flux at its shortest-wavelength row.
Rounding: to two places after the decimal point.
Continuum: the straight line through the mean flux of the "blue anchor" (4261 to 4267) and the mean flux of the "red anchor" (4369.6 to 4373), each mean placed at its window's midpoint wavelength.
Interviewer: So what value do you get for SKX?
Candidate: 0.21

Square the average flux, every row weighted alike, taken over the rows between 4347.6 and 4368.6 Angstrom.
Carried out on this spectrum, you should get 1287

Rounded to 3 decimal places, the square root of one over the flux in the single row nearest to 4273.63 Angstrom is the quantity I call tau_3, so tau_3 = 0.186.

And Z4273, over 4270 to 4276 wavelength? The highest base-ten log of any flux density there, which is 1.50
